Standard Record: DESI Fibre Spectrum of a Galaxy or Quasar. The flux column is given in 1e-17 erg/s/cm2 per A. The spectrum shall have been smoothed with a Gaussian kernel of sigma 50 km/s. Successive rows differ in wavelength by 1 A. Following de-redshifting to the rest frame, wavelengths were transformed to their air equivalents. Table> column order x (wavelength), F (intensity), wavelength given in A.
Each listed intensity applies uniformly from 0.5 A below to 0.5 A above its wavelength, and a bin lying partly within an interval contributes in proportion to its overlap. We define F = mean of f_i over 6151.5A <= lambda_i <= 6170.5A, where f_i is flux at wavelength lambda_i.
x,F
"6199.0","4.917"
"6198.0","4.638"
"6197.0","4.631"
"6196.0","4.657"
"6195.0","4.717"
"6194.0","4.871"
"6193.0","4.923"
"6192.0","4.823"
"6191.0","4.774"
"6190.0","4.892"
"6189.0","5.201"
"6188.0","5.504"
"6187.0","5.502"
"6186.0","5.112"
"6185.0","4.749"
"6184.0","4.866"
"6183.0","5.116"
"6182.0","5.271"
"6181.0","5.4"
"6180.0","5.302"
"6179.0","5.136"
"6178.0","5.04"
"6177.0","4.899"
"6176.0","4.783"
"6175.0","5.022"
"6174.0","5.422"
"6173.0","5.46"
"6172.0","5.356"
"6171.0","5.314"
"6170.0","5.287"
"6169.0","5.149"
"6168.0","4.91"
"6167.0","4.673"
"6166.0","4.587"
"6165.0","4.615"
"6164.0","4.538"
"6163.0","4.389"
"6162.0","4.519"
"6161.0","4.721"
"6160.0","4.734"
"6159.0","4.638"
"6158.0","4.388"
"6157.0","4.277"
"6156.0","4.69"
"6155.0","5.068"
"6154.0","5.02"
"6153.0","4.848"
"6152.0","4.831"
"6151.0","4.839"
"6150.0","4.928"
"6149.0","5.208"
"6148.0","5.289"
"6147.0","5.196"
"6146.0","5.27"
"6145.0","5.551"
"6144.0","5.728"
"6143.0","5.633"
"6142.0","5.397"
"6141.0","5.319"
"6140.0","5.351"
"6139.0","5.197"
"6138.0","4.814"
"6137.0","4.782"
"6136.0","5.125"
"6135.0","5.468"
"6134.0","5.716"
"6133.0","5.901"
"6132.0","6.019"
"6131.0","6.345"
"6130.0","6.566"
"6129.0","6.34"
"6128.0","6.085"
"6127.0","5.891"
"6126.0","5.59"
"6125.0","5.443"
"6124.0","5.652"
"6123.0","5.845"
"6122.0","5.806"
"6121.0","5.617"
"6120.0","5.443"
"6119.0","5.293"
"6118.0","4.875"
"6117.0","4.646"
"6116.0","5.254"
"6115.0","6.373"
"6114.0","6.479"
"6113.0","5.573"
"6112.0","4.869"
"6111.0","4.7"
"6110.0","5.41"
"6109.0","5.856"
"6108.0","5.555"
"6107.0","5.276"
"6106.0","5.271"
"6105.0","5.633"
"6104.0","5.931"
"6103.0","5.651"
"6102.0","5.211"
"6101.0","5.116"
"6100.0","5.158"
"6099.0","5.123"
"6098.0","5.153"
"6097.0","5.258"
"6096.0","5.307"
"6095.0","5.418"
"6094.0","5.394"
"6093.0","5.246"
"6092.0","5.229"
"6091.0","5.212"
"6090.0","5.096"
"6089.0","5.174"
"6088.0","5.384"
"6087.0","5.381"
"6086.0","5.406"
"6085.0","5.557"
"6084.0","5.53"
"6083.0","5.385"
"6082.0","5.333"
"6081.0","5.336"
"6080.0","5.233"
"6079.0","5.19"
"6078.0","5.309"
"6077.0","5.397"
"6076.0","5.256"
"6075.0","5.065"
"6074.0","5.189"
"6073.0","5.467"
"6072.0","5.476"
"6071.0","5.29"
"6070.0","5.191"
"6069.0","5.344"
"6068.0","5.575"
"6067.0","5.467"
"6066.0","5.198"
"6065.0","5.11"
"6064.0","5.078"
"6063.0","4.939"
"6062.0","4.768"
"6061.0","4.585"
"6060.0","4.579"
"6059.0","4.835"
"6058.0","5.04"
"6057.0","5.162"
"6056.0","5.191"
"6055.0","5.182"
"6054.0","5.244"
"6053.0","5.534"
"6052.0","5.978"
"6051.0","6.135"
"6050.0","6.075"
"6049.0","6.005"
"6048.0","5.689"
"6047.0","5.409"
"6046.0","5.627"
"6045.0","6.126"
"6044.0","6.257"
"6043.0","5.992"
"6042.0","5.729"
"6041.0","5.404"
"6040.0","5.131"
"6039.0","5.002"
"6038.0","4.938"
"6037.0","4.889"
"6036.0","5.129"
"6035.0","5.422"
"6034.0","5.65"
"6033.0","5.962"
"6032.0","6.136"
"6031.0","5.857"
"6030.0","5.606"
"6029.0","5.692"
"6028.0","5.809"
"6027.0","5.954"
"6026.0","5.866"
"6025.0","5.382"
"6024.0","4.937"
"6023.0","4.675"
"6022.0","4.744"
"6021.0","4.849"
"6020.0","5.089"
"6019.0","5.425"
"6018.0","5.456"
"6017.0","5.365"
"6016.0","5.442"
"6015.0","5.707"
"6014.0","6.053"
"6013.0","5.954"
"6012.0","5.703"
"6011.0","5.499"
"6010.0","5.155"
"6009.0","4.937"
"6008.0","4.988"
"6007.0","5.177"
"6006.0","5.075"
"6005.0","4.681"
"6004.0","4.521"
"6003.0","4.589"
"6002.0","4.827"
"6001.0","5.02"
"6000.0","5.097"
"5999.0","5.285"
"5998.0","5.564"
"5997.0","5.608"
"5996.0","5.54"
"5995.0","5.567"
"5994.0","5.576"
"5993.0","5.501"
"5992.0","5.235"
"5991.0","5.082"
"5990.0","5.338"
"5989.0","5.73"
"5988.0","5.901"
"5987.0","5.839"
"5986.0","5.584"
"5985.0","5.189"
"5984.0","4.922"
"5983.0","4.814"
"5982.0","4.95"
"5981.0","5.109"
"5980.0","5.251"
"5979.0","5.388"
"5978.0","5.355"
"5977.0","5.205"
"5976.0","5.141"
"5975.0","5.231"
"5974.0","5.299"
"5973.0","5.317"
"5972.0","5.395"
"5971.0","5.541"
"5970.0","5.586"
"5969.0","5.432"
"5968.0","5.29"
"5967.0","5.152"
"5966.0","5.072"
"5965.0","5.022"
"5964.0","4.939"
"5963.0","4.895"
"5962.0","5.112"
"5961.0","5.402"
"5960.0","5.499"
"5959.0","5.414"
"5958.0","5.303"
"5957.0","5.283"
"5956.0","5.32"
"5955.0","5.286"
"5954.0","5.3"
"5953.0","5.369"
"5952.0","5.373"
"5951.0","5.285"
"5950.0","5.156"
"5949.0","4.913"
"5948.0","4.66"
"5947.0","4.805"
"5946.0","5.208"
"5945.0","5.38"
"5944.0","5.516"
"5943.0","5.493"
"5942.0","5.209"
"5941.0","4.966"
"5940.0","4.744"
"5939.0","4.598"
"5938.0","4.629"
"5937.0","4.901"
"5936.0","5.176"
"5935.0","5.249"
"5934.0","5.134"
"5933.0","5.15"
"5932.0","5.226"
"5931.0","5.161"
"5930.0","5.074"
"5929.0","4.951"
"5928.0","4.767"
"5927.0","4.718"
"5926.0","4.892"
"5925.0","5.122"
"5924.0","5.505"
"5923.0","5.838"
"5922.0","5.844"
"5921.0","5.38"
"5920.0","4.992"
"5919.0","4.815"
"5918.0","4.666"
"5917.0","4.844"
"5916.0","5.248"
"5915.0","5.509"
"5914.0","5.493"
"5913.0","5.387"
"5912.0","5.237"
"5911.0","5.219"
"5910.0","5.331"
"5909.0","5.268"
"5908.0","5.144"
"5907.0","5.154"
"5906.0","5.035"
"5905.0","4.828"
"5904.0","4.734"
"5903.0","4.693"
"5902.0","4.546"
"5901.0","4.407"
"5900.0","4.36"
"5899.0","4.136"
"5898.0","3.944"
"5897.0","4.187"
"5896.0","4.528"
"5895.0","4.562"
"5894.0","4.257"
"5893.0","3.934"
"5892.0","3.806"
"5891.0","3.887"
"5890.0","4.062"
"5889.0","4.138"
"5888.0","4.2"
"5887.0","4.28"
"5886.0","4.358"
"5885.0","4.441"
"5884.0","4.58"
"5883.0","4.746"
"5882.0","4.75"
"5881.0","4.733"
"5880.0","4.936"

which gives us 4.73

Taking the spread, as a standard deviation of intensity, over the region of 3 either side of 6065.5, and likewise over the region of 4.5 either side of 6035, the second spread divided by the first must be 2.0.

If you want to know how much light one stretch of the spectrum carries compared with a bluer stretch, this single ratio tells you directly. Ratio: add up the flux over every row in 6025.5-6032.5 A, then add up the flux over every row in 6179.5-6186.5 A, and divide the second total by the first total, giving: 0.88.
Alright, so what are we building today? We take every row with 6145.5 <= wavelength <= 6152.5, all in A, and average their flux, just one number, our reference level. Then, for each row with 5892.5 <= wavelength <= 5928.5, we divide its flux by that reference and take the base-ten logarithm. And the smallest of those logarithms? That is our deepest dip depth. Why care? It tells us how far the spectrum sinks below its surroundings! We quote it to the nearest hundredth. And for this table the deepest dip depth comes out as -0.11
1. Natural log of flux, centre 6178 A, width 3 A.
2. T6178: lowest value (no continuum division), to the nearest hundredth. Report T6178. 1.59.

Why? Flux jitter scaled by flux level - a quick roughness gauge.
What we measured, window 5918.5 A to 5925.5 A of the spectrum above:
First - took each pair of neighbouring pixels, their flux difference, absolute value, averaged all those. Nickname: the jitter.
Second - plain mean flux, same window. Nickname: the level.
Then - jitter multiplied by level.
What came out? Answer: 1.6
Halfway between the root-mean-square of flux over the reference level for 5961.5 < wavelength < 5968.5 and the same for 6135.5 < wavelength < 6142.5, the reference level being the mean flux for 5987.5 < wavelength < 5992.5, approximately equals 0.94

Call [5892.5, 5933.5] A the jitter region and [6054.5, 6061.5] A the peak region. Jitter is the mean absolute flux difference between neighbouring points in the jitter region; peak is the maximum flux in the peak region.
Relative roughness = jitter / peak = 0.033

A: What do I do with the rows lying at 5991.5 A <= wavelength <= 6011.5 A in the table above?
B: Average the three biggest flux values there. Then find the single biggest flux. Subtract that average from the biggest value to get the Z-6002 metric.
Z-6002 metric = 0.024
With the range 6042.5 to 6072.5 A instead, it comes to 0.084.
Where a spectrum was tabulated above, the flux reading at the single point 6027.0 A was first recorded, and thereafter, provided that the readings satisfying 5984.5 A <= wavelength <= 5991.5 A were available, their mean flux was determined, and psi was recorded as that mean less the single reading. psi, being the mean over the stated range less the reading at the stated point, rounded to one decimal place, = -0.4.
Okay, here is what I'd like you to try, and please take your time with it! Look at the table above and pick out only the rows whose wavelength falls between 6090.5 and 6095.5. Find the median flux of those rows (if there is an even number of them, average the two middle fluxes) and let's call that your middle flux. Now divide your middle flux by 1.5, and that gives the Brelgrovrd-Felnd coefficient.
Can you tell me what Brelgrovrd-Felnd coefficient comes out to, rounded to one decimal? 3.5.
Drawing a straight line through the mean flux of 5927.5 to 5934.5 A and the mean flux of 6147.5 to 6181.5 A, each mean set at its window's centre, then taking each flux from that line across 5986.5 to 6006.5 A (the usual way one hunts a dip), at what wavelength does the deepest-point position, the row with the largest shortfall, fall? 6004.0 A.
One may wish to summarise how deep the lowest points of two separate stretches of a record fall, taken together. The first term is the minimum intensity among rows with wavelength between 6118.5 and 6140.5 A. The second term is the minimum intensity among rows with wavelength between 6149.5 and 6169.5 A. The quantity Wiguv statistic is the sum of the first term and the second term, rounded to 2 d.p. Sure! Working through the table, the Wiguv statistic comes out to 9.06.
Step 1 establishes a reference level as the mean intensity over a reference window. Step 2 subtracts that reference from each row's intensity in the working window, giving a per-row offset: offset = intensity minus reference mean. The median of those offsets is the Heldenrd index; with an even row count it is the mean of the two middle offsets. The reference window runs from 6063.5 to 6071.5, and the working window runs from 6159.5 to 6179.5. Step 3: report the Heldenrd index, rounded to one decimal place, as -0.4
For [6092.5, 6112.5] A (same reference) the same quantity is 0.0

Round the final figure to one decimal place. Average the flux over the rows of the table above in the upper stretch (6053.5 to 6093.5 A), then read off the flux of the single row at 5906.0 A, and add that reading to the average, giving 10.3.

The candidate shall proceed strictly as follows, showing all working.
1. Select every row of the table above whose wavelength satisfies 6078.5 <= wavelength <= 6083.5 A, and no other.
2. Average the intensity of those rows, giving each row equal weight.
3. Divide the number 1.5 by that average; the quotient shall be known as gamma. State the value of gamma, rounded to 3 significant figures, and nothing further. 0.283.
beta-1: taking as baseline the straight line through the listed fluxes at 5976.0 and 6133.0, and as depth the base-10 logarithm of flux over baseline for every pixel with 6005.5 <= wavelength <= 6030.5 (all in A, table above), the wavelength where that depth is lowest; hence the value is 6023.0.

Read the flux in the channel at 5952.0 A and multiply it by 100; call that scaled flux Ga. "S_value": 537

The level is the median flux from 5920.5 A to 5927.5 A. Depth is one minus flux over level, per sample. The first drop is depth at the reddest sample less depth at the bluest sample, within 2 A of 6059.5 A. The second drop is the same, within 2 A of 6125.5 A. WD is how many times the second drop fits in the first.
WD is -1.9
